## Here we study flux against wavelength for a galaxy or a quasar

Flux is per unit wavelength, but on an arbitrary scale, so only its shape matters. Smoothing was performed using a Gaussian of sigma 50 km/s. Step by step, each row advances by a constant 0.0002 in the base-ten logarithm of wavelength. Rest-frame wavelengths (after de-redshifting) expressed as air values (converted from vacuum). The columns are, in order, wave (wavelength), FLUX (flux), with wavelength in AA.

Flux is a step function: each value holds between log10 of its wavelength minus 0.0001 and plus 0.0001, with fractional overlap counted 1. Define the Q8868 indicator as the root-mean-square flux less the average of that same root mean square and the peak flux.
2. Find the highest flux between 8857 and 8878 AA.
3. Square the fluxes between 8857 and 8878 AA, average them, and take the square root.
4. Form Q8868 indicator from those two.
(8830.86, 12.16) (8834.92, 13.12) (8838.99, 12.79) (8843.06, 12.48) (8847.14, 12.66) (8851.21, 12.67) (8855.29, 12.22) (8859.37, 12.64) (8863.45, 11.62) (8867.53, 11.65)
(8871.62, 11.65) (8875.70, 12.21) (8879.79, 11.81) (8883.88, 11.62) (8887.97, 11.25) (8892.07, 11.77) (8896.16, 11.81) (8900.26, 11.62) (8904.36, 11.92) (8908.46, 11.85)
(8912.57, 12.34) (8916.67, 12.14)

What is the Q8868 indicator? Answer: -0.34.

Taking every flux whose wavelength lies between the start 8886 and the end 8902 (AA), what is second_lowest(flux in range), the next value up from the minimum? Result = 11.62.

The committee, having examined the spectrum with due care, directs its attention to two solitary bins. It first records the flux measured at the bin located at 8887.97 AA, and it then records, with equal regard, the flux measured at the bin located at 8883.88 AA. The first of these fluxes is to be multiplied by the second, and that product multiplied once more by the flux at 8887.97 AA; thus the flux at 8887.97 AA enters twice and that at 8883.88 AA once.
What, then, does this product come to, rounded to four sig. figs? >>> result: 1471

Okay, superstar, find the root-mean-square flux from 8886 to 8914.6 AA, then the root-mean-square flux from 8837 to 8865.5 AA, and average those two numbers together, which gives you 12.1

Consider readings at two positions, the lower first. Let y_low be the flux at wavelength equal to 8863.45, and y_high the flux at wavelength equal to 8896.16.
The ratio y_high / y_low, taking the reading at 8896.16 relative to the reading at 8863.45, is 1.02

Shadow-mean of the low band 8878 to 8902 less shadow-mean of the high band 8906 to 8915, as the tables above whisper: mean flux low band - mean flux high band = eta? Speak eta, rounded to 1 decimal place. -0.4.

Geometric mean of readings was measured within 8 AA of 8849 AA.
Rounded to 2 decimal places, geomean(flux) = 12.51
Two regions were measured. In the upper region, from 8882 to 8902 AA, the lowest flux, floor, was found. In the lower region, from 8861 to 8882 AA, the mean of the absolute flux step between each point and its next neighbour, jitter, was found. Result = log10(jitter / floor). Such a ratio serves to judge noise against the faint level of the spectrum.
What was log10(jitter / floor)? -1.66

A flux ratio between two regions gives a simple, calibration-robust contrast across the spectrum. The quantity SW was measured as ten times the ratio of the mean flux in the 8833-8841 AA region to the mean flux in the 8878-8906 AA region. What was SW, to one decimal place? 11.1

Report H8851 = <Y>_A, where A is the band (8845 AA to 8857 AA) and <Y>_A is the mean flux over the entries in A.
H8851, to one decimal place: 12.5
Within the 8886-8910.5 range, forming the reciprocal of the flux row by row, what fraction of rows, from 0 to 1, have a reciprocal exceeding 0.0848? 0.50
